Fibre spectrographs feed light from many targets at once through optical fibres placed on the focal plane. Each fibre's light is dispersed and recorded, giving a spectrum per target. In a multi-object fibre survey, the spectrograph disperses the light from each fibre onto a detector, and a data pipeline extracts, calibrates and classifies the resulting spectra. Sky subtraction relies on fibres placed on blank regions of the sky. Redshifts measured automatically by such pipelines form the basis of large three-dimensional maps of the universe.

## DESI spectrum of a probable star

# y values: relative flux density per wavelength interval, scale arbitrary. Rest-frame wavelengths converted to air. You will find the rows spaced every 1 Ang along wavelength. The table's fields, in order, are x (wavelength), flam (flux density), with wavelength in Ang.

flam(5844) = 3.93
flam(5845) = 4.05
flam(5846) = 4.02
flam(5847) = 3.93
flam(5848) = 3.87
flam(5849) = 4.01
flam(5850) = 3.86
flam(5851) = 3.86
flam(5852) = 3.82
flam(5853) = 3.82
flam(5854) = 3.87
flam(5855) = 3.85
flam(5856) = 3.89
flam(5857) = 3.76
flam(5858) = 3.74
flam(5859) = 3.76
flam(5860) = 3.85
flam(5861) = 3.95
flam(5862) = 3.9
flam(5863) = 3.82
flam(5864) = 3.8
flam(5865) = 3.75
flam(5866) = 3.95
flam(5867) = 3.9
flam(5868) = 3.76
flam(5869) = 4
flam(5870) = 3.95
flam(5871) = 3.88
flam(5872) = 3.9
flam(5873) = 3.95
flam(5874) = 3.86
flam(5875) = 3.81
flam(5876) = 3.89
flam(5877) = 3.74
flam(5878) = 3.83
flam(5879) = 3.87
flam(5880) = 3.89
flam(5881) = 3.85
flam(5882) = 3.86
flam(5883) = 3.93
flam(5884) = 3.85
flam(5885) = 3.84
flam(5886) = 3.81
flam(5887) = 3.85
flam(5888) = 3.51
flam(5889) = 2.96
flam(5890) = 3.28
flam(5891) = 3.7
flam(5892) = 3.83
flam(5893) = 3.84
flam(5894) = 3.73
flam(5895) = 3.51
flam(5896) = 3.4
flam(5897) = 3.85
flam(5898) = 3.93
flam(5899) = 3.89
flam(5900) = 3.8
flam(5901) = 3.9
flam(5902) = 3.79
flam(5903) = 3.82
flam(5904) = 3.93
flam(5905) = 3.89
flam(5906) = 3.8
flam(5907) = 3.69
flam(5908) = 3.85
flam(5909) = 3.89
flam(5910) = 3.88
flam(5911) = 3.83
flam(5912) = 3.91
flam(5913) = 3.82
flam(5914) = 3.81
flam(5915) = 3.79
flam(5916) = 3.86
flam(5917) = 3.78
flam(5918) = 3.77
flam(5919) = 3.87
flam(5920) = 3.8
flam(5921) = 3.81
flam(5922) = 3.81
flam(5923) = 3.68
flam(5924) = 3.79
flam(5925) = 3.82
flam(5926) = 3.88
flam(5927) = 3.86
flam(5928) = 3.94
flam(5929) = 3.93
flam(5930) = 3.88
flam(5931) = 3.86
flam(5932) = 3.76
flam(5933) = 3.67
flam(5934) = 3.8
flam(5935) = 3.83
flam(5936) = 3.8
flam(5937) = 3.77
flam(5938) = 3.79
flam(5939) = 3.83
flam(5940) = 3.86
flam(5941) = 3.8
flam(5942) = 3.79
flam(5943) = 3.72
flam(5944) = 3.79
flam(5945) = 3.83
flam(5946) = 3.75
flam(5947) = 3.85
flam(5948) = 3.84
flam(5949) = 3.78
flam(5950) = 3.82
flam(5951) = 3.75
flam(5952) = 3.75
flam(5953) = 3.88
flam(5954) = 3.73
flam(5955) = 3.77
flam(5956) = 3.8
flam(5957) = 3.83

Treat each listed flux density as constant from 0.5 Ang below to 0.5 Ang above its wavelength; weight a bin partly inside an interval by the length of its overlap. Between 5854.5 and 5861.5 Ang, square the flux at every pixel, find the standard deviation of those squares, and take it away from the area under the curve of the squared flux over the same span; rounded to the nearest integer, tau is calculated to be 102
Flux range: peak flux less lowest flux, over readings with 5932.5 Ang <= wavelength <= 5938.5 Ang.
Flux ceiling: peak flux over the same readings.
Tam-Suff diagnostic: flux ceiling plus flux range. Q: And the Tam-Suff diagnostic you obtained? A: 3.990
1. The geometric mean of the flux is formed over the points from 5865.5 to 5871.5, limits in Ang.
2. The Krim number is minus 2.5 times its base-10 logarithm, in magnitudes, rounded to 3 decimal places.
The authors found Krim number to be -1.479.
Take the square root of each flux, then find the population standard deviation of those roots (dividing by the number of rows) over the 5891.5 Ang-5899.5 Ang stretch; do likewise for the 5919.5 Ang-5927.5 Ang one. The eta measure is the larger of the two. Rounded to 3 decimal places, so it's 0.047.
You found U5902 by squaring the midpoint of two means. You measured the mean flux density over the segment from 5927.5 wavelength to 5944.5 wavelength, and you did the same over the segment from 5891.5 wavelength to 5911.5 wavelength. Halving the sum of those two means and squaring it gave 14.5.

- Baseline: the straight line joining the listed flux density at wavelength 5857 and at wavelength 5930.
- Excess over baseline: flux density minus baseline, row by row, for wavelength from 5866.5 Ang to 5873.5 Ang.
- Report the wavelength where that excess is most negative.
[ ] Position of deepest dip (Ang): 5868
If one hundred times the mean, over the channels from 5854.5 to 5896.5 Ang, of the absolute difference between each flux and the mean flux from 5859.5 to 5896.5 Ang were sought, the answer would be 13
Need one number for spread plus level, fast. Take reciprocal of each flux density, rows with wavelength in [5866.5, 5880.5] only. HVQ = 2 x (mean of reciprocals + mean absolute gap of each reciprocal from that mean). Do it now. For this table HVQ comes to 0.524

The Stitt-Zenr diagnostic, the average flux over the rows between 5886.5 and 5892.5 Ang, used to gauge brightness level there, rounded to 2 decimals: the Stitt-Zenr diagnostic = 3.52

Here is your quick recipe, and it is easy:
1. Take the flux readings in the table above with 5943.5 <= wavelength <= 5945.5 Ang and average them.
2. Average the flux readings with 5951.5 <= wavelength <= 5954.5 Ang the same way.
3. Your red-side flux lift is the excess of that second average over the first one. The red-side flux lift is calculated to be -0.02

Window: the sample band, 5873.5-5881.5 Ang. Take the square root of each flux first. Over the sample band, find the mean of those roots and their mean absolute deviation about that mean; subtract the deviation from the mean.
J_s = 1.951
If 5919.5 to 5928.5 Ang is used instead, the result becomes 1.942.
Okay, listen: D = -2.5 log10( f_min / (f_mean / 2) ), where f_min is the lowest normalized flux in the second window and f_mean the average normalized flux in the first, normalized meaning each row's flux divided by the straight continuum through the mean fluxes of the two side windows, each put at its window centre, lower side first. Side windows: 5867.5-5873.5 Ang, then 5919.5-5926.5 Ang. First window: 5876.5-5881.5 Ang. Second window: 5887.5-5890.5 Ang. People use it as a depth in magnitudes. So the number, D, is -0.48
